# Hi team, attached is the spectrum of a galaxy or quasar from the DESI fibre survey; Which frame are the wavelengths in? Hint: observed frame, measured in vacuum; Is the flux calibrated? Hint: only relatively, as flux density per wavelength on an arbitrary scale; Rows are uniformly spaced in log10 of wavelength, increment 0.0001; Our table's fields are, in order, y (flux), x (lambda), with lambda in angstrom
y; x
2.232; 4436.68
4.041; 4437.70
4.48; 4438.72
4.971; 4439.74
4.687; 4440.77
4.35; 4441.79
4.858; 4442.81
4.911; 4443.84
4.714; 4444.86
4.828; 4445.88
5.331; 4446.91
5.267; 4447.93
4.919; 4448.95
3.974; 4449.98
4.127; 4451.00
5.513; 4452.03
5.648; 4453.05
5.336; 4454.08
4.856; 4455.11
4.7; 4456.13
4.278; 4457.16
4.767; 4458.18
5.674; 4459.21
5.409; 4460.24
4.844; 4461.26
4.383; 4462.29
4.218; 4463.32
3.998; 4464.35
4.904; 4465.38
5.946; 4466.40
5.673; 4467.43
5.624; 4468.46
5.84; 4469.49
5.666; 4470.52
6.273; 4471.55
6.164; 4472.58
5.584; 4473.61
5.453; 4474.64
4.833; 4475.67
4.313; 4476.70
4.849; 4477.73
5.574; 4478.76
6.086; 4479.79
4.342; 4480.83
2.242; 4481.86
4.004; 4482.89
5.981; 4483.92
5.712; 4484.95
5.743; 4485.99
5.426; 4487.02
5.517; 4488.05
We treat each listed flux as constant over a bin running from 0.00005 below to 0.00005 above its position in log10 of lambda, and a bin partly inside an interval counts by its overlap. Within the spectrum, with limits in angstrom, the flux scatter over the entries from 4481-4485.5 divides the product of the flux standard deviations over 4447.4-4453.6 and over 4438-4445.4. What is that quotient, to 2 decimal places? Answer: 0.09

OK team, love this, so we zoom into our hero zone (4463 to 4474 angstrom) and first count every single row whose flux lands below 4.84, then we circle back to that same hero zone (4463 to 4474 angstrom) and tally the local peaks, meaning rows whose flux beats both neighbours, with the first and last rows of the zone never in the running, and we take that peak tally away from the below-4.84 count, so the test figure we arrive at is -1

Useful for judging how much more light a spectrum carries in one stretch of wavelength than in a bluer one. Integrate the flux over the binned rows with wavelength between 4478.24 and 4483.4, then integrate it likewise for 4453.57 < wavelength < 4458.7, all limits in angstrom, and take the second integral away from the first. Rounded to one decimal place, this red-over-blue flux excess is -1.6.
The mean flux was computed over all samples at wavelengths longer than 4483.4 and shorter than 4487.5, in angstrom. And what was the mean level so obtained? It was 5.72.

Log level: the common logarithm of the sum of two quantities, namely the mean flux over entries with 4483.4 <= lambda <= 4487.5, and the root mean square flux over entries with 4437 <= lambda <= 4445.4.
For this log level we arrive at 1.02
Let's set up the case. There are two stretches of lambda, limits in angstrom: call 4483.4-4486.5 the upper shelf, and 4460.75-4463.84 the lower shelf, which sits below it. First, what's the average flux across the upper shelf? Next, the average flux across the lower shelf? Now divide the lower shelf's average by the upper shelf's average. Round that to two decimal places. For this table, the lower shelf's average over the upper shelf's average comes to 0.77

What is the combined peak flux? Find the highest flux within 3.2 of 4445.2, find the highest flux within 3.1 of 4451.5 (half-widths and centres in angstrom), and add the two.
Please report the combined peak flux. 11.0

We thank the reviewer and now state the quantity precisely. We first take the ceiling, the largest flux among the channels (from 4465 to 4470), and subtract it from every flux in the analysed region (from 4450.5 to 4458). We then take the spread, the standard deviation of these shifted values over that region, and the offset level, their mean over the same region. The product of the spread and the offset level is -0.6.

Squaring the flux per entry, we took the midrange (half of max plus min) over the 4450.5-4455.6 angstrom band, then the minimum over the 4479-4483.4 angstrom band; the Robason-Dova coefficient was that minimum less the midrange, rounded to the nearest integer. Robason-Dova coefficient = -19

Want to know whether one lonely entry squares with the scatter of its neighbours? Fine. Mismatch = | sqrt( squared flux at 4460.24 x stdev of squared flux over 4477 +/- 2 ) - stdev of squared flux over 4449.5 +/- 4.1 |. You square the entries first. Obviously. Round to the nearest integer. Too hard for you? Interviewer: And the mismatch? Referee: 6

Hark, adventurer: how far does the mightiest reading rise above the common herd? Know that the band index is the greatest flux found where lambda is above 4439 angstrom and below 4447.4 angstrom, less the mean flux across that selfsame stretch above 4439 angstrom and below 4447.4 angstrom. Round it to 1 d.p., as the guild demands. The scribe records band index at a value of 0.5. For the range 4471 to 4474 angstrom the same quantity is 0.3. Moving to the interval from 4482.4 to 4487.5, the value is 0.6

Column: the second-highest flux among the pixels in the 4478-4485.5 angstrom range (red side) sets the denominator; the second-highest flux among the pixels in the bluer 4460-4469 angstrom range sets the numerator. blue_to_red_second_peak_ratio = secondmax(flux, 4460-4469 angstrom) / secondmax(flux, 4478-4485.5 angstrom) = 0.95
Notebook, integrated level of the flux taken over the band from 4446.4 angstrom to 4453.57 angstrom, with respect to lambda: 36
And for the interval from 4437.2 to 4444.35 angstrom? 33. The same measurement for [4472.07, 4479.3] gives 38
